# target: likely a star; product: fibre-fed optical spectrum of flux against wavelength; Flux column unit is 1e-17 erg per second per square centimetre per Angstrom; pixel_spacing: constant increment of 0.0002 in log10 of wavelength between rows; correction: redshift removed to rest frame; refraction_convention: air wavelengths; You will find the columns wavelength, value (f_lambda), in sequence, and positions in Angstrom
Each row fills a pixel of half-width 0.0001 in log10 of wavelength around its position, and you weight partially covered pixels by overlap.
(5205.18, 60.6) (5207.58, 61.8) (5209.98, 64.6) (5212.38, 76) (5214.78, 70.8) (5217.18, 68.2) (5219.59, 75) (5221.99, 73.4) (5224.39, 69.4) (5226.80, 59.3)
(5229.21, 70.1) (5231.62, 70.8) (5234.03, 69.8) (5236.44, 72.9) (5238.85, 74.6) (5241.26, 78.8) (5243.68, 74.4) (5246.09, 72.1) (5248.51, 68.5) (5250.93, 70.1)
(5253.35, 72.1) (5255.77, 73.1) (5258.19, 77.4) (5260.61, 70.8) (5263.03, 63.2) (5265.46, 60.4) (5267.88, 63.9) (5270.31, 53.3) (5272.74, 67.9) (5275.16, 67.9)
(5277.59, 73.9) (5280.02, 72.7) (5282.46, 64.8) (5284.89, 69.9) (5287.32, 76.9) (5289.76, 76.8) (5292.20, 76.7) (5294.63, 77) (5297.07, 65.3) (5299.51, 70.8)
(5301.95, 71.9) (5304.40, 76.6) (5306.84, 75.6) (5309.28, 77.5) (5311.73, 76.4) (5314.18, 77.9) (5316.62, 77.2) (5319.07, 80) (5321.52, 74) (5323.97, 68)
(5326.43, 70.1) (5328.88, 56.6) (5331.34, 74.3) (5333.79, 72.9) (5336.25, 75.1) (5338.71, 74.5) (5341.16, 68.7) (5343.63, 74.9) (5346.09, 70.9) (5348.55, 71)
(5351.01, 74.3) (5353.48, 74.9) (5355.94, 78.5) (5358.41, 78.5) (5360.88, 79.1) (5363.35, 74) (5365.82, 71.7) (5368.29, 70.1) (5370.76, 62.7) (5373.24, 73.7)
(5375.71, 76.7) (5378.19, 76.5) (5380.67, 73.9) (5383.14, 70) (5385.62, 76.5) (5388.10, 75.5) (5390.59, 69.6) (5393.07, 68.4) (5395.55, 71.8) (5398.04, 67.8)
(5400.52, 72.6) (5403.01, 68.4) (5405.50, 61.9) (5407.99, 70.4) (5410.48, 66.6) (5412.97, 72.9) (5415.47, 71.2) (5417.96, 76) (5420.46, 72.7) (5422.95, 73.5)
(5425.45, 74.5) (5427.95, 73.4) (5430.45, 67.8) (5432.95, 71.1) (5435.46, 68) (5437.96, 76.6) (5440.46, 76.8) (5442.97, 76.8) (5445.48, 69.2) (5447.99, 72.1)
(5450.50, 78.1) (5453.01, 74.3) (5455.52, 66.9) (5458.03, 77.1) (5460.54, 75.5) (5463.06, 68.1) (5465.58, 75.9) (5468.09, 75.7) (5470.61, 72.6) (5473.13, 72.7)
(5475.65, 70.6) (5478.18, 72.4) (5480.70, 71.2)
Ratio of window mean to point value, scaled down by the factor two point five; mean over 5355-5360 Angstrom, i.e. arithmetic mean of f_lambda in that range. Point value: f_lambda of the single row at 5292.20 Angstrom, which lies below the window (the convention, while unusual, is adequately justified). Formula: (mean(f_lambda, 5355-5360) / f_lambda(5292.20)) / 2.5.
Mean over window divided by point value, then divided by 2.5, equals 0.409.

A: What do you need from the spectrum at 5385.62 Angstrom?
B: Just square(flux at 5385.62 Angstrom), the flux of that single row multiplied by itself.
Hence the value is 5852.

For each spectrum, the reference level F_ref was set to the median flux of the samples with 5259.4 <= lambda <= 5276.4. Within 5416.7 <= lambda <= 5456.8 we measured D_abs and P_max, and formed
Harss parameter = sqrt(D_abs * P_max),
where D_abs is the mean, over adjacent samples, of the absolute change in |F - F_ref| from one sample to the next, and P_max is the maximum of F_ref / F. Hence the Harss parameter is 1.87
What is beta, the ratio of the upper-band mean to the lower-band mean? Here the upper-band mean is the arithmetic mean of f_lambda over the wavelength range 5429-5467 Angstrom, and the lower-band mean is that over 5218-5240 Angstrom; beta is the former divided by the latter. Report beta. 1.03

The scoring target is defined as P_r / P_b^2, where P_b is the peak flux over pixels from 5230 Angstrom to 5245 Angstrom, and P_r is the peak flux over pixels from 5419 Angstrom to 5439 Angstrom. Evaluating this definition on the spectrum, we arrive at 0.0123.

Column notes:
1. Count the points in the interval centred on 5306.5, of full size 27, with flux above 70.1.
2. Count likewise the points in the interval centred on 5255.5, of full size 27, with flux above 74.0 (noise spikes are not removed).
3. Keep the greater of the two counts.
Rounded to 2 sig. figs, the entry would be 10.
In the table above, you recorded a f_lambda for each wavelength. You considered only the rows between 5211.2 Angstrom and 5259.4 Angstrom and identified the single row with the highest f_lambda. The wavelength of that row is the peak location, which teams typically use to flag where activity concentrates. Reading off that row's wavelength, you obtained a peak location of 5241.26 Angstrom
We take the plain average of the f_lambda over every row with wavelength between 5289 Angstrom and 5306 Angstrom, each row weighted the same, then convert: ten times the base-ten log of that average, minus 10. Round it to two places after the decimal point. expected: 8.67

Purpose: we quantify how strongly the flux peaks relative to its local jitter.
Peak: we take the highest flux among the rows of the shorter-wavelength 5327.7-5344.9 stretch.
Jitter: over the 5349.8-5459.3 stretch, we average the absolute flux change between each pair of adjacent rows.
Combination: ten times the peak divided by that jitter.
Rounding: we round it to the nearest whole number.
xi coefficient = 191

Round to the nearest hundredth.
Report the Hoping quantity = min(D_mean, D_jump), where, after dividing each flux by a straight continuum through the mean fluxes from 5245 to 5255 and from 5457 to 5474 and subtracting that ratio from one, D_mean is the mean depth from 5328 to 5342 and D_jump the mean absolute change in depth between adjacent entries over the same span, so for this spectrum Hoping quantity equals 0.02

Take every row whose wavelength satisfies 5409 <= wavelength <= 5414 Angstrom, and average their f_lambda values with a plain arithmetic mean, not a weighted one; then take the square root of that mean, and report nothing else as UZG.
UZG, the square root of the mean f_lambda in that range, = 8.35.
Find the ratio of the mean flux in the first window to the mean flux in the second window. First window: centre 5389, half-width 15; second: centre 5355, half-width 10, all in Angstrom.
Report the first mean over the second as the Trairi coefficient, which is 0.96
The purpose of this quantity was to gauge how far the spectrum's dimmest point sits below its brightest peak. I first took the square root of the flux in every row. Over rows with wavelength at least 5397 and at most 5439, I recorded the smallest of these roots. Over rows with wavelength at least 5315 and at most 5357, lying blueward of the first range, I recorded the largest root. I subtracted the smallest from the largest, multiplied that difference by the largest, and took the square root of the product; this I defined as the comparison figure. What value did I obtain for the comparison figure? 3.10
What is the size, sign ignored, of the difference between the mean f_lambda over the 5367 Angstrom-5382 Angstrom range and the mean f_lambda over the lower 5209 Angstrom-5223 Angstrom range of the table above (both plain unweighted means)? 1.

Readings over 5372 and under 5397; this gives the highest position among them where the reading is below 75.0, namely 5395.55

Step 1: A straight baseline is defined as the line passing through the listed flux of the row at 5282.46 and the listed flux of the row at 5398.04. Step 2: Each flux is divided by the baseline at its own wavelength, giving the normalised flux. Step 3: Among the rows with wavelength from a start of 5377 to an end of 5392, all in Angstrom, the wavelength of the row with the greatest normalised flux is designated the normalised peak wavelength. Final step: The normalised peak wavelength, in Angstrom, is 5378.19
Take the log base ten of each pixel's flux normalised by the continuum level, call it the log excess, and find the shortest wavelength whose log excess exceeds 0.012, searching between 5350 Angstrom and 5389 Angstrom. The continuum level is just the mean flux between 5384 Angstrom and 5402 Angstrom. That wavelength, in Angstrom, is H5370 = 5351.01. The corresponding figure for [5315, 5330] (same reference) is 5316.62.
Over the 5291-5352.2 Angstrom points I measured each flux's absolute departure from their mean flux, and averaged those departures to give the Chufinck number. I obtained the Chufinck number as 3.6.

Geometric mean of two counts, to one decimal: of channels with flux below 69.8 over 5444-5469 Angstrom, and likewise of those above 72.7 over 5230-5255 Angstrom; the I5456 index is 3.5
